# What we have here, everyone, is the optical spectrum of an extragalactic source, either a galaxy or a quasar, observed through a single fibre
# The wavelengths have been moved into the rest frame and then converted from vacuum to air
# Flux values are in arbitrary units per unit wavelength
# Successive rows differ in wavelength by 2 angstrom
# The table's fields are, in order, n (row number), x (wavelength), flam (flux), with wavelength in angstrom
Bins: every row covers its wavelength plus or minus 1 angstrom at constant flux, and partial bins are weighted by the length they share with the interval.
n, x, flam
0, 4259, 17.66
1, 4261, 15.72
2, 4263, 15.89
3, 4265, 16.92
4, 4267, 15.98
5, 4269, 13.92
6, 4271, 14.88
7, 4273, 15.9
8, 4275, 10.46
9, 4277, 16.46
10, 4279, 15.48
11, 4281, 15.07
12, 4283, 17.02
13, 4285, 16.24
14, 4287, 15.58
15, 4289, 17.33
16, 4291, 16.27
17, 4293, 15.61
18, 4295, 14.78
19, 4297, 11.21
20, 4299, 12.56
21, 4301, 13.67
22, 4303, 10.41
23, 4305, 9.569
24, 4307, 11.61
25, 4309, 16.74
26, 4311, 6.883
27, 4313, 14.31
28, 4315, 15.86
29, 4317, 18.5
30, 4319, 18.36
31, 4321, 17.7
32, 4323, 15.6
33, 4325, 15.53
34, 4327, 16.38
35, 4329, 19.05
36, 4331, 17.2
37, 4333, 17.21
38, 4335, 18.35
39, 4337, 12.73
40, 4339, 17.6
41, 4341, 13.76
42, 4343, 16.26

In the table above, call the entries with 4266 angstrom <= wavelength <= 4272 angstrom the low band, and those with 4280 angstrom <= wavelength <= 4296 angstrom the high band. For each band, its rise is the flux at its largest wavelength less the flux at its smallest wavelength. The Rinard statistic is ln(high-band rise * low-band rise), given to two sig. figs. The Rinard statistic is -1.1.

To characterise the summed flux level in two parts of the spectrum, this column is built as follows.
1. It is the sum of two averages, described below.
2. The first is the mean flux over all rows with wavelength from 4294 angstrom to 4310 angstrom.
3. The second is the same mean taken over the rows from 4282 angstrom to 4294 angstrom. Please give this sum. 28.9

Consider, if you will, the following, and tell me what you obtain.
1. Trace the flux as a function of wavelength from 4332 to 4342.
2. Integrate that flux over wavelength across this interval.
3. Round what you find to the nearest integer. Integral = 159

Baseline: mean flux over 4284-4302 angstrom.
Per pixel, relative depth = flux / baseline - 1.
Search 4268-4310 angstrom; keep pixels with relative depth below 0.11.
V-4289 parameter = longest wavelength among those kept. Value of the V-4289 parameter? 4307 angstrom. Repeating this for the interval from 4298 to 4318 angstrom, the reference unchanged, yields 4315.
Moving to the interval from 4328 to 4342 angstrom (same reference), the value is 4341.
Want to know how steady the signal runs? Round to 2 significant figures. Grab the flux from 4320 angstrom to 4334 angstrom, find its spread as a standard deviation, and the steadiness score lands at 1.2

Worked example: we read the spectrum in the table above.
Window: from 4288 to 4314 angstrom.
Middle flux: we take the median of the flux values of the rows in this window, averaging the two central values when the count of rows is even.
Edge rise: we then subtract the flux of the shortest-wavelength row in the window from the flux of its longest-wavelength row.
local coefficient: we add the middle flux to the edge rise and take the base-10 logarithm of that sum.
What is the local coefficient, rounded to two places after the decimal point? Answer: 1.03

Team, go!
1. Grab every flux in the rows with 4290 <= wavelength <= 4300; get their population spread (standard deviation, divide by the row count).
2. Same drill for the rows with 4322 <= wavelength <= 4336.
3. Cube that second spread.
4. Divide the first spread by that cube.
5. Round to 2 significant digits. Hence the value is 1.0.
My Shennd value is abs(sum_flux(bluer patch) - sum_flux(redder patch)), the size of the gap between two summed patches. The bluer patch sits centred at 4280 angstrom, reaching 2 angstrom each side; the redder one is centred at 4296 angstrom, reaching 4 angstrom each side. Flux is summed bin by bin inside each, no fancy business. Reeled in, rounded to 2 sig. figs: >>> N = 24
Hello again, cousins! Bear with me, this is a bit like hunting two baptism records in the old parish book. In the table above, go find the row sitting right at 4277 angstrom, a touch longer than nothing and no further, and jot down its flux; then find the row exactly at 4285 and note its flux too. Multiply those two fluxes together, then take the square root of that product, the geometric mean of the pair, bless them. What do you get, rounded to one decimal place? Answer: 16.3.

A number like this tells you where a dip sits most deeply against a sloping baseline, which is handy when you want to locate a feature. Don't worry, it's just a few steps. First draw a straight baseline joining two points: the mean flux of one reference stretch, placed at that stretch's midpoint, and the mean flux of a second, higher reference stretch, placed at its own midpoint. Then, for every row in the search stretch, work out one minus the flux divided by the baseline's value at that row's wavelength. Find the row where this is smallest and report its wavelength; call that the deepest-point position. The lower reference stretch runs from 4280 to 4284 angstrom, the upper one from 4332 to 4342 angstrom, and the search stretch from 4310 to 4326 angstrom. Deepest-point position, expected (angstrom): 4317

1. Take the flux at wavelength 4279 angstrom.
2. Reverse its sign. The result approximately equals -15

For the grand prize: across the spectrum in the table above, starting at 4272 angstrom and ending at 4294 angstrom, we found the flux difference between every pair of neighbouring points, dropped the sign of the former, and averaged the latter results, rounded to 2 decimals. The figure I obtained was 1.97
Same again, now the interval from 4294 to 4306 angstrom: 2.03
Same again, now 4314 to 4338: 1.61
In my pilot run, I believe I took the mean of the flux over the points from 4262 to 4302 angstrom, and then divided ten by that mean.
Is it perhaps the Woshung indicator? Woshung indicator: 0.66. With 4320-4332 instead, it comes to 0.59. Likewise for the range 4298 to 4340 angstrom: 0.66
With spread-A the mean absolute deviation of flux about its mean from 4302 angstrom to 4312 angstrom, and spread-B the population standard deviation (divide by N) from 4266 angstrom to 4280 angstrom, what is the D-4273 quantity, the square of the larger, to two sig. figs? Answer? 6.3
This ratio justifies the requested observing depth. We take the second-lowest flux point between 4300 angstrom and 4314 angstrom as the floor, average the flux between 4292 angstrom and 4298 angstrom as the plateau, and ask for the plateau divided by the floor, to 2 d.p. 1.45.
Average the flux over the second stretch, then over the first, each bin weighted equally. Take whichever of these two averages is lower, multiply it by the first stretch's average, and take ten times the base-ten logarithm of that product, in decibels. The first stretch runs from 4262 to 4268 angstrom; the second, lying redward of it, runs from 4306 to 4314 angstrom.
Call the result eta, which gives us 23.0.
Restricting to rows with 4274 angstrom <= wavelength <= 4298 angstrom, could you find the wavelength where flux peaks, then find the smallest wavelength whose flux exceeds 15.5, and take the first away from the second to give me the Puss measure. -12 angstrom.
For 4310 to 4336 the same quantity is -14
